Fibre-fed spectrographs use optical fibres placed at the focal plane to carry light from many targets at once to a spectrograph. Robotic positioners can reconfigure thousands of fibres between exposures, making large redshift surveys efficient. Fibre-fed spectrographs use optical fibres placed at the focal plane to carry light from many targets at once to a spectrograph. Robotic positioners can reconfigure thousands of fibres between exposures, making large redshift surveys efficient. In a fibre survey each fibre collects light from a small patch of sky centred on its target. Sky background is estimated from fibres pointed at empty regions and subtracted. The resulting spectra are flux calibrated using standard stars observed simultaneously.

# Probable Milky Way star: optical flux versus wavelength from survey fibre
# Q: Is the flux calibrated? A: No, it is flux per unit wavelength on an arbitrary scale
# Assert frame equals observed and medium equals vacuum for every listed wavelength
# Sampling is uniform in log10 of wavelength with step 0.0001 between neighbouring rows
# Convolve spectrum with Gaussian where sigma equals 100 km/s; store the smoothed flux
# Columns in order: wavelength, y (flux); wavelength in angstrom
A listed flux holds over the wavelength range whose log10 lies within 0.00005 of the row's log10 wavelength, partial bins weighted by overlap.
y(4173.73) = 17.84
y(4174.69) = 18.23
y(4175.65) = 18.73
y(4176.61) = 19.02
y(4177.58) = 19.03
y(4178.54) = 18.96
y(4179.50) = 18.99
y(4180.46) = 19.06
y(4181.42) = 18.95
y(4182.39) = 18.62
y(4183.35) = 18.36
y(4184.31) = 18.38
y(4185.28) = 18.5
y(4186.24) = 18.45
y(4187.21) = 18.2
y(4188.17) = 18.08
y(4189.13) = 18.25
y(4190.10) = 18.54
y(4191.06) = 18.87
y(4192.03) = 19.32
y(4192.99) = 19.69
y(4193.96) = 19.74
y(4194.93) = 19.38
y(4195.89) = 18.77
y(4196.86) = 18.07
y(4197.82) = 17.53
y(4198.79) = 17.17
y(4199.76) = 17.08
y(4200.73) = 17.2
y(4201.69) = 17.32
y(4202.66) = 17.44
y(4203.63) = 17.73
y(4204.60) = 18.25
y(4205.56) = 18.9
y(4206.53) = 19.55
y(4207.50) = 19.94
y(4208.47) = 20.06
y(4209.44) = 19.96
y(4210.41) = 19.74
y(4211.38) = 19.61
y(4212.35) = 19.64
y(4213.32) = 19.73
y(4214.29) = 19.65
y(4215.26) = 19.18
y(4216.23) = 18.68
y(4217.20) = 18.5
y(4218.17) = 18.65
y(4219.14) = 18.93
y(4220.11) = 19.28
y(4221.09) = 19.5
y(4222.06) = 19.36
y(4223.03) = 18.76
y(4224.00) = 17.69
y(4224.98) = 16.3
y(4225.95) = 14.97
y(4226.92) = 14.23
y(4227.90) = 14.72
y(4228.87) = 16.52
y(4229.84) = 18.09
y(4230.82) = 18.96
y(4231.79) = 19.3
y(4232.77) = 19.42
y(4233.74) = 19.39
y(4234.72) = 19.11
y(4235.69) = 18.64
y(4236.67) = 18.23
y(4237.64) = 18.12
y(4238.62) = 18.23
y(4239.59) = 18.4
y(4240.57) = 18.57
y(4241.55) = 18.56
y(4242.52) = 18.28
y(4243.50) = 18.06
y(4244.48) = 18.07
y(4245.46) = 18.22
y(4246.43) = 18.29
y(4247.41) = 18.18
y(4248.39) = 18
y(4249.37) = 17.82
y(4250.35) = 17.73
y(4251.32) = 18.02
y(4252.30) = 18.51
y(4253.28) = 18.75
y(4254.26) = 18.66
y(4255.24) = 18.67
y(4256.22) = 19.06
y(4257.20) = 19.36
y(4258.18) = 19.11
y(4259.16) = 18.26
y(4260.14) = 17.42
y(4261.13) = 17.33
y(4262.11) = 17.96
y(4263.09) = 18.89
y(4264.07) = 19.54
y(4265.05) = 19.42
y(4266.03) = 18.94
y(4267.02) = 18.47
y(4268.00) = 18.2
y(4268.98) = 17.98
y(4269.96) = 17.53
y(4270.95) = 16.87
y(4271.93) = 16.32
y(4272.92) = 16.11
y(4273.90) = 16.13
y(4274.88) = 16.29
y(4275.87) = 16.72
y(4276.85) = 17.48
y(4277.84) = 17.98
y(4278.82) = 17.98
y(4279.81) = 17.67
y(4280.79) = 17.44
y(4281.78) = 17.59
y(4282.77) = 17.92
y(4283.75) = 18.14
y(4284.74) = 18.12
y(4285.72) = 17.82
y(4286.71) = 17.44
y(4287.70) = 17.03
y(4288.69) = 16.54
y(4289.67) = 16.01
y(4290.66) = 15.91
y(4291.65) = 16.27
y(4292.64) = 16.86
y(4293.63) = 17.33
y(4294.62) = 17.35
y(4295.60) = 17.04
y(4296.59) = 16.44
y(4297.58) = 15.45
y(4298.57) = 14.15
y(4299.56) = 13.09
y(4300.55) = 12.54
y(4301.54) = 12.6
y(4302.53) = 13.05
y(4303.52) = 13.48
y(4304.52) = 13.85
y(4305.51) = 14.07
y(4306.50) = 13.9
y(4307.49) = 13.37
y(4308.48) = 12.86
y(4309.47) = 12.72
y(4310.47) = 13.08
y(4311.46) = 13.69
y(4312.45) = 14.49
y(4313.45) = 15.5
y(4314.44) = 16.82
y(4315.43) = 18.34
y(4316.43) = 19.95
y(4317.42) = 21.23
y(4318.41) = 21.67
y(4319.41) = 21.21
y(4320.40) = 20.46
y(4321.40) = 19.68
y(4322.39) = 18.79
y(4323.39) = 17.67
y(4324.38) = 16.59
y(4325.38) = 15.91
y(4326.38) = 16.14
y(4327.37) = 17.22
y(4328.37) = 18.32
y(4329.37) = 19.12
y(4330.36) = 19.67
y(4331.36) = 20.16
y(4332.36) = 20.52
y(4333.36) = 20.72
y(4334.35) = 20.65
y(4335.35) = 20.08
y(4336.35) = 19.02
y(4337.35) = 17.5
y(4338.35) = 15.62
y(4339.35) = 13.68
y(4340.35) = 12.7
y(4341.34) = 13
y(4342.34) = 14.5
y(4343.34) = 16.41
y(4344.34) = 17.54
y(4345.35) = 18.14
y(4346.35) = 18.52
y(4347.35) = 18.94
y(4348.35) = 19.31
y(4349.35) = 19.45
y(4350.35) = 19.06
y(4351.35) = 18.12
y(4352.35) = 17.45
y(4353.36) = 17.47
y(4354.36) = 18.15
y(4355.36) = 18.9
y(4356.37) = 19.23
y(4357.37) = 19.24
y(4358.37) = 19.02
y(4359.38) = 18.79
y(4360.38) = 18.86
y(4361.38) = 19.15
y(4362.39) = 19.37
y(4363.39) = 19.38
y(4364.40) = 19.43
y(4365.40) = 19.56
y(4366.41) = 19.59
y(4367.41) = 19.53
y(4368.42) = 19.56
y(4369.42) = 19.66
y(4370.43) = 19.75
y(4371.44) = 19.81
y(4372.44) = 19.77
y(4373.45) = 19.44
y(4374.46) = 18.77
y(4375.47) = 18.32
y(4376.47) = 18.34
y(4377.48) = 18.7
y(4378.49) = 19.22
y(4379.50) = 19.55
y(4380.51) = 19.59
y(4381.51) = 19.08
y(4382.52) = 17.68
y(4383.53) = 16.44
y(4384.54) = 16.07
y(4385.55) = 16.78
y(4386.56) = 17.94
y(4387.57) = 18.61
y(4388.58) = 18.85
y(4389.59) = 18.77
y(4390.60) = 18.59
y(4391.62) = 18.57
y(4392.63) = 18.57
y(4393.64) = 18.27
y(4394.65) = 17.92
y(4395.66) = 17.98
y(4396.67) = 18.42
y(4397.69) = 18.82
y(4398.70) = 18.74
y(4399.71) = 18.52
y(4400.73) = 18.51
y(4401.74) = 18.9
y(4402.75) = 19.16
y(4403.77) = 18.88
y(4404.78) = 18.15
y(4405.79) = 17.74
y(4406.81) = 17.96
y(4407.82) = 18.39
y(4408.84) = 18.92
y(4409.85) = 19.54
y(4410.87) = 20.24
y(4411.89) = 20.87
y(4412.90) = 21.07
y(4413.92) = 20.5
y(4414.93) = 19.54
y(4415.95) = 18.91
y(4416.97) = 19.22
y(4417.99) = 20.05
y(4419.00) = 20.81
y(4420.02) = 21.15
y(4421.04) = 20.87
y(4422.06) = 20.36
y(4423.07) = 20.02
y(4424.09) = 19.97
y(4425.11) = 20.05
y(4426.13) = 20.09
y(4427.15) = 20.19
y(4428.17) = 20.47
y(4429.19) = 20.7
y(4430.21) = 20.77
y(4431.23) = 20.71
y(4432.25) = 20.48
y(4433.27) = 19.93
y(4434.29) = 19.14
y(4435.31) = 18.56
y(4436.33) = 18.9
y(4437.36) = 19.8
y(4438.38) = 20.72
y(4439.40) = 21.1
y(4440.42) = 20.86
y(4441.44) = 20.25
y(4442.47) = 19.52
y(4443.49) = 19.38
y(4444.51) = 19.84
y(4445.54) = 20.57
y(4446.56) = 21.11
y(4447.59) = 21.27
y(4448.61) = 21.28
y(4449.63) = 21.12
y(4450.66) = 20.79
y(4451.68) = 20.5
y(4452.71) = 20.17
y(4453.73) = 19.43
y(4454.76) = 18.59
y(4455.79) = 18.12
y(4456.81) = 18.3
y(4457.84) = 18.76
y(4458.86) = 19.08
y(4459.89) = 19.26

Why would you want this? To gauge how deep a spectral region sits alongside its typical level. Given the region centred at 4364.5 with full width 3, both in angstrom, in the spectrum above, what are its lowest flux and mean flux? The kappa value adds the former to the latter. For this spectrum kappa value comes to 38.8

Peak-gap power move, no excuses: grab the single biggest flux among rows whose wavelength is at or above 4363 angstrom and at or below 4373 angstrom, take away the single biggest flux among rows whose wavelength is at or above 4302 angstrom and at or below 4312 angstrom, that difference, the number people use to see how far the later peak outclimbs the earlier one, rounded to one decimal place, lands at 5.7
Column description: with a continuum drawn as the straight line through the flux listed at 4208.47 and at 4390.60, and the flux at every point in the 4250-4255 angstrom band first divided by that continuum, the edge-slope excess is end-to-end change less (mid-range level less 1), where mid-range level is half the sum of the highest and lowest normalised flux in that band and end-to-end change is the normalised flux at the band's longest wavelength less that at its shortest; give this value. 0.12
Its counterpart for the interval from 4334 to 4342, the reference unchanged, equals -0.28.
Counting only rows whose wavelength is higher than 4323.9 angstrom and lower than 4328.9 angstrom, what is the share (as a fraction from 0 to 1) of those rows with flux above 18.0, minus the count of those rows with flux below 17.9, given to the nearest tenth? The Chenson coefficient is -3.8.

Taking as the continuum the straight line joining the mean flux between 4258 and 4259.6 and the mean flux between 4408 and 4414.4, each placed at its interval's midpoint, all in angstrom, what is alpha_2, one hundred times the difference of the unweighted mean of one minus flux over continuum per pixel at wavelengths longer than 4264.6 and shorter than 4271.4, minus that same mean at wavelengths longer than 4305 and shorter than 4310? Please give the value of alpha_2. -27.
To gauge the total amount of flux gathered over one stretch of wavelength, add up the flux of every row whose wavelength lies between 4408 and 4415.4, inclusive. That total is 141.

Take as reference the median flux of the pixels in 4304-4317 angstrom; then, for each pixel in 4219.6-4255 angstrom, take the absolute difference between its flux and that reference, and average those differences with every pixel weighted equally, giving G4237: 4.2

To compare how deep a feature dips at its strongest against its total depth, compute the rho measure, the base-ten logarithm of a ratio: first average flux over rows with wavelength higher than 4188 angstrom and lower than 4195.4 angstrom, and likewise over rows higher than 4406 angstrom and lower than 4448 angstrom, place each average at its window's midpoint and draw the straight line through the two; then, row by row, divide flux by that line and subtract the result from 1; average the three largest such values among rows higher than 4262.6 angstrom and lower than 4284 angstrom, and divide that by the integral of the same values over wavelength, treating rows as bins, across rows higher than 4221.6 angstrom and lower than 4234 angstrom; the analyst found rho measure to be -0.82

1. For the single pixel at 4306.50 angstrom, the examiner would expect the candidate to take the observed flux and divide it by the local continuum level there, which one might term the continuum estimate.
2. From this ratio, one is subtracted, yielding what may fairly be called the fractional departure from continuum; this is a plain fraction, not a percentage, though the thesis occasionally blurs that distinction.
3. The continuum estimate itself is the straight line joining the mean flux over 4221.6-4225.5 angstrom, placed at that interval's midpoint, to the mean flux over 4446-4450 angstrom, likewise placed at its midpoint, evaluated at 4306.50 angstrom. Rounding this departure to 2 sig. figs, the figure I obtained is -0.28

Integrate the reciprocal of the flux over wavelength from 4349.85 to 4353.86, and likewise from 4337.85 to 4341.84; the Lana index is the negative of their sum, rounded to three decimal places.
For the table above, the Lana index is -0.515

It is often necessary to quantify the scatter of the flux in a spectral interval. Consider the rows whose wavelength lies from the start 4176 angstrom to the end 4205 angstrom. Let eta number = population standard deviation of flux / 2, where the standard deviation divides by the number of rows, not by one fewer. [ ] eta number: 0.37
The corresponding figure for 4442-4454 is 0.35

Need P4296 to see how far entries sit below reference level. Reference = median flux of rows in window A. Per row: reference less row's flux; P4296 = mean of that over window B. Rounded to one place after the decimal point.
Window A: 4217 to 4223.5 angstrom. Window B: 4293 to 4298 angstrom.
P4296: 2.2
